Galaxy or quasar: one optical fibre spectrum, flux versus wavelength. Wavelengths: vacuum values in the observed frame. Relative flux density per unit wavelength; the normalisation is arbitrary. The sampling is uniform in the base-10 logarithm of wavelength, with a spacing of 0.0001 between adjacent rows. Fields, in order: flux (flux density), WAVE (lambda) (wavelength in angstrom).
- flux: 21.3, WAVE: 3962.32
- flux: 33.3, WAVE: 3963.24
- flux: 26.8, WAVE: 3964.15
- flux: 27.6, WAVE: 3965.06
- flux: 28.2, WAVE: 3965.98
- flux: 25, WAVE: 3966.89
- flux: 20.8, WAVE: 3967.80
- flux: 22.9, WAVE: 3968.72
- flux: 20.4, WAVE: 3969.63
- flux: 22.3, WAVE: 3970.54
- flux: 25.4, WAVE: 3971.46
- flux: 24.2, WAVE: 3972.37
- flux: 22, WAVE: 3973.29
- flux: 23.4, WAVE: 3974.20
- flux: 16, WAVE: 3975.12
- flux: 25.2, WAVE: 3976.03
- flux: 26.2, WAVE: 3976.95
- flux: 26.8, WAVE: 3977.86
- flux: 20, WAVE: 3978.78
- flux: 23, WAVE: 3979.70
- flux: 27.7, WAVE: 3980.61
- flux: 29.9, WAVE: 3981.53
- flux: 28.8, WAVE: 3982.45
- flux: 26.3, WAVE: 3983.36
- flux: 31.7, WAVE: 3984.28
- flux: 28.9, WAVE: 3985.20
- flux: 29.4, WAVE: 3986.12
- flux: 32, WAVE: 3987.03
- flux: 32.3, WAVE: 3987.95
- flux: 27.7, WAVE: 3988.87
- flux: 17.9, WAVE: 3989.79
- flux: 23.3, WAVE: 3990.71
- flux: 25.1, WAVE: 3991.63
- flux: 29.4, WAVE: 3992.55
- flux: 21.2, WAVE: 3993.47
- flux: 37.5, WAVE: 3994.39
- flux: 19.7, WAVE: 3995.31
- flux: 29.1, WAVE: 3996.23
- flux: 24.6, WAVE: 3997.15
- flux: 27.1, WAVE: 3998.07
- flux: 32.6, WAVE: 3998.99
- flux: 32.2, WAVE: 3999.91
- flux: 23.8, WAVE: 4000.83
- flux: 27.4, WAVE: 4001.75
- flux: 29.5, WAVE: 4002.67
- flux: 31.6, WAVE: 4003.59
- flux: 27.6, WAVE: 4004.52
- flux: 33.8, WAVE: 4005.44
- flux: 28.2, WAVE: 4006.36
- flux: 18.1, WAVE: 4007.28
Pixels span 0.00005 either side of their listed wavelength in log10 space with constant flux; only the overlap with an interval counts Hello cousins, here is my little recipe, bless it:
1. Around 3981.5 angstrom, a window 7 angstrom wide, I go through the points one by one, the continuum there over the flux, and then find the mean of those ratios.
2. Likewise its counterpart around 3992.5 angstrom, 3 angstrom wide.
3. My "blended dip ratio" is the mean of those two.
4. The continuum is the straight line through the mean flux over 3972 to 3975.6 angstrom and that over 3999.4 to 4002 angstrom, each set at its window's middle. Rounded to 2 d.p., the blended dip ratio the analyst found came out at 0.96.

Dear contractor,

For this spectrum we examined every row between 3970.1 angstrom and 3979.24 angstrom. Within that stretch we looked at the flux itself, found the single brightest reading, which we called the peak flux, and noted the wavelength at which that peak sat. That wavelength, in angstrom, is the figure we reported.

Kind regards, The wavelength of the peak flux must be 3977.86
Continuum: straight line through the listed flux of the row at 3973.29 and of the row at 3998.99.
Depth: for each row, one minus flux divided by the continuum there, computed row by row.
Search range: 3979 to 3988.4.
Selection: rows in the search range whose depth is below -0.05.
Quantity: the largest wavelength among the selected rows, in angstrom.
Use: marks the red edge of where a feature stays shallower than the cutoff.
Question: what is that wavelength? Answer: 3987.95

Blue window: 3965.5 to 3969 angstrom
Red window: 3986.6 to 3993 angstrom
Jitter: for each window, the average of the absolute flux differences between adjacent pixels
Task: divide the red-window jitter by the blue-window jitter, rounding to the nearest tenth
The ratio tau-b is 1.4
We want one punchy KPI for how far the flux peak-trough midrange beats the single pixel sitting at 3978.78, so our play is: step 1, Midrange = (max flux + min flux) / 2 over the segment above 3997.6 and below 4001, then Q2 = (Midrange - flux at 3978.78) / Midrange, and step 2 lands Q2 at 0.29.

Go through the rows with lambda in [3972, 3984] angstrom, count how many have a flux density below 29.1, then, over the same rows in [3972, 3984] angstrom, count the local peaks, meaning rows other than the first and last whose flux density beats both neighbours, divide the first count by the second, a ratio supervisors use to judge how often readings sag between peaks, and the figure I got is 4.0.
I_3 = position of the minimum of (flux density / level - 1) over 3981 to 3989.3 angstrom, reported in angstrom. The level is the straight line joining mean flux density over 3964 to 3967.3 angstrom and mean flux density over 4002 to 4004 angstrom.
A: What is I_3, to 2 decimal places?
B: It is 3983.36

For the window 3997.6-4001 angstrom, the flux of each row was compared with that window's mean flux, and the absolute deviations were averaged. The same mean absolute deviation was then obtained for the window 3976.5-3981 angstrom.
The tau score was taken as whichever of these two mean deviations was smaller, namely 2.6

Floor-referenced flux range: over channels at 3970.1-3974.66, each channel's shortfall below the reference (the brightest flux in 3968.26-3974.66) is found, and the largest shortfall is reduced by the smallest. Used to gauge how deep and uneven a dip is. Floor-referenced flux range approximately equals 3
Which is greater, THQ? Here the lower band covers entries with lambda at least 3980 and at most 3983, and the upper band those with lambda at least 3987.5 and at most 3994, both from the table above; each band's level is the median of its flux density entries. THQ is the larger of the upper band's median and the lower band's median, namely 28.8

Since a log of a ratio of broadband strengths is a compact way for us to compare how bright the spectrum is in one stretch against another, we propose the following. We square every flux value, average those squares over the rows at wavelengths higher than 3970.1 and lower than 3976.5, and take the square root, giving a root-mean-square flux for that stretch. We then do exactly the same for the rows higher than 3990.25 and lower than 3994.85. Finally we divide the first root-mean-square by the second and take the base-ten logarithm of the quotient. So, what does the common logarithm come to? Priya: -0.087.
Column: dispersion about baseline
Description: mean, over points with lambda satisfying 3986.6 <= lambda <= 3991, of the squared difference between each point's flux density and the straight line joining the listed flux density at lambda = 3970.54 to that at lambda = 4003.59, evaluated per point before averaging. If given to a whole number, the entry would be 34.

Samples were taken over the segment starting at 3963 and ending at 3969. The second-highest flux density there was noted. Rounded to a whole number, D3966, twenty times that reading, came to 564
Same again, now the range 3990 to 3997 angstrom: 588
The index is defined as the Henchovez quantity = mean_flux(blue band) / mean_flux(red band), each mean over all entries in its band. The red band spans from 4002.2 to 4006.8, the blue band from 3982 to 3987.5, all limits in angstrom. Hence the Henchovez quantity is 0.98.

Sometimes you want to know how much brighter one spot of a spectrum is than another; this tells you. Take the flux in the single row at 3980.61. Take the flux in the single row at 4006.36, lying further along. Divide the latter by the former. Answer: 1.02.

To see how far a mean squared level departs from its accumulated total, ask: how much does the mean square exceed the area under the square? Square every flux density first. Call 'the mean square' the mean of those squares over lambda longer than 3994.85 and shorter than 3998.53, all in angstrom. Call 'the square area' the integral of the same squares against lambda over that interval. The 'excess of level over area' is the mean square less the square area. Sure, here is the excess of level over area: -1726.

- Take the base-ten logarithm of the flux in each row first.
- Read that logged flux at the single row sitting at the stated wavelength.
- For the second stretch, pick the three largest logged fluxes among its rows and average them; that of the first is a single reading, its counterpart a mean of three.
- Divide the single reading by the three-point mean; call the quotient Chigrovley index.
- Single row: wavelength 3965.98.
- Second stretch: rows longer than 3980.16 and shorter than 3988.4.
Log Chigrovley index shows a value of 0.96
